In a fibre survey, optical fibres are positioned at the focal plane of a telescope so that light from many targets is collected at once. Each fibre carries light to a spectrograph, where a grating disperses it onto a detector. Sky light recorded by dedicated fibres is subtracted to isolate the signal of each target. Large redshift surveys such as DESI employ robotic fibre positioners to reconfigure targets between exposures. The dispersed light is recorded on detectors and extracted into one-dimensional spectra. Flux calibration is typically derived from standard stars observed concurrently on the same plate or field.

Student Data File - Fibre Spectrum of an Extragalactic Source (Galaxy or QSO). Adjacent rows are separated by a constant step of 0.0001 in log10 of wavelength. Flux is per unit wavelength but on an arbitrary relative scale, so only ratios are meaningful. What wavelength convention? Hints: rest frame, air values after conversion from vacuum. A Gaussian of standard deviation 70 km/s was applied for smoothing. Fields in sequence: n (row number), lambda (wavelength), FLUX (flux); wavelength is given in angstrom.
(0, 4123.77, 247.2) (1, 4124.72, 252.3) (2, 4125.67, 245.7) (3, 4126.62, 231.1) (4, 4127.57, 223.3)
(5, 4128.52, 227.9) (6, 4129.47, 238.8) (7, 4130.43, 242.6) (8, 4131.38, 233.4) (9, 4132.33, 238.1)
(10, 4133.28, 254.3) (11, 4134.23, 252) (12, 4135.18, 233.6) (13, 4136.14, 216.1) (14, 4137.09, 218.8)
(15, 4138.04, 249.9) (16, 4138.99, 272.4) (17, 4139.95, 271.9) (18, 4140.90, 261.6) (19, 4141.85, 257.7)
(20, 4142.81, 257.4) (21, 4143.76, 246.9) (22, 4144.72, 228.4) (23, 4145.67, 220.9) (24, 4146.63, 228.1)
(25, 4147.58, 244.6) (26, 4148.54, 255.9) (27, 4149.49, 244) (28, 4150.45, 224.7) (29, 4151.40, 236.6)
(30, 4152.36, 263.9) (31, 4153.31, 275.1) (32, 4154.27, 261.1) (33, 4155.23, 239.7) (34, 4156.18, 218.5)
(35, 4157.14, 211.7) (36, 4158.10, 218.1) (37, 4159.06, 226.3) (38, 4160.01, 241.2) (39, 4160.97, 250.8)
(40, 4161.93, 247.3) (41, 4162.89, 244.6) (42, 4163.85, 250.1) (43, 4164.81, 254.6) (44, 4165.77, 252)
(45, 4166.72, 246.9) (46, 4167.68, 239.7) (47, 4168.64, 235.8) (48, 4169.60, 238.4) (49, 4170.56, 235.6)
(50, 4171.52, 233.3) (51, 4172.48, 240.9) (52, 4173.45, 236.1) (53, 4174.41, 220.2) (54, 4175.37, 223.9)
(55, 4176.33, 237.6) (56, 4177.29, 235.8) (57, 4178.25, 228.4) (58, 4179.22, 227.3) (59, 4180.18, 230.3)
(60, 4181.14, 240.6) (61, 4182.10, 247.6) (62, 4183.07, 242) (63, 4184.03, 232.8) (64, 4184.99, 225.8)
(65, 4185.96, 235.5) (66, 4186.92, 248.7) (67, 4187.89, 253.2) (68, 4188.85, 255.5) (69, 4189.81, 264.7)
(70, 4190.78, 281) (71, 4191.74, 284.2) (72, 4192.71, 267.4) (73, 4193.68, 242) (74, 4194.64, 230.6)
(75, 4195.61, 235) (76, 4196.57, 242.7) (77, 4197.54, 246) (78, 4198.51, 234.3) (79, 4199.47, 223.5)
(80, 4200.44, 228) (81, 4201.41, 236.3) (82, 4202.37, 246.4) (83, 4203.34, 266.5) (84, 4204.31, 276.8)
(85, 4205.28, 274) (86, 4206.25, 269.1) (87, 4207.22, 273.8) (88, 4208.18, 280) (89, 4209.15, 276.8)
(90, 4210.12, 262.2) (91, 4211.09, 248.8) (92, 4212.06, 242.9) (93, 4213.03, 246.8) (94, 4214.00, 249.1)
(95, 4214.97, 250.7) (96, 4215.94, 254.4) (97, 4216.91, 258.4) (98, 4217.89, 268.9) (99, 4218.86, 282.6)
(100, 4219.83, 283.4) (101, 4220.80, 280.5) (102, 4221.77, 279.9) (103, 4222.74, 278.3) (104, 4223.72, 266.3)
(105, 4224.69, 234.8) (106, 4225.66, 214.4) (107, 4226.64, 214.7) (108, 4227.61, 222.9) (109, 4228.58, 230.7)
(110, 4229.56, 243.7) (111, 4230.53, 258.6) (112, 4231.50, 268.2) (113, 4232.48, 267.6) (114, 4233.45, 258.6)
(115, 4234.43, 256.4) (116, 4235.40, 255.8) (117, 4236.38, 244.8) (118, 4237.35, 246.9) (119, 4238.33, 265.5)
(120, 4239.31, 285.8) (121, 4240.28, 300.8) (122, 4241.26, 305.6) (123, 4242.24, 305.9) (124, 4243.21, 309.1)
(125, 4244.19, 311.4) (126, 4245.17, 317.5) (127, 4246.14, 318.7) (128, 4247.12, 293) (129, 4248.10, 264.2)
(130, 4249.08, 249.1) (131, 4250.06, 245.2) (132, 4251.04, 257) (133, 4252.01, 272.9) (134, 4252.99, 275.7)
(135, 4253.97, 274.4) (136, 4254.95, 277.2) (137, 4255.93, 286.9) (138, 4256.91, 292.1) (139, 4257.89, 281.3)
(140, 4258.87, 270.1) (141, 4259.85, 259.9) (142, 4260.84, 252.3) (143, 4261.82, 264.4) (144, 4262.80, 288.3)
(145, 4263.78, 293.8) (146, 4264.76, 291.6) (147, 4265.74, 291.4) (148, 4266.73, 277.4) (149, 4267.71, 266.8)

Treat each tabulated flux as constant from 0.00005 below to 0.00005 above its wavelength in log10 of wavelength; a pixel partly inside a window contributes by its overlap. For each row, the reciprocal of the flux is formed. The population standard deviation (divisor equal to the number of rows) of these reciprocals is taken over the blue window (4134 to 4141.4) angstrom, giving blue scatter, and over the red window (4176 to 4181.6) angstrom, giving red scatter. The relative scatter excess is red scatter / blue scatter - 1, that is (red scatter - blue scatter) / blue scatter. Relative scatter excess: -0.74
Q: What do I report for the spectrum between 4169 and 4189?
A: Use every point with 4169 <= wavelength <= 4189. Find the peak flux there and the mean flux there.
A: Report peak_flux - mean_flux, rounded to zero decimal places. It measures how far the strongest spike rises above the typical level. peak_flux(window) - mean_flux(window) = 19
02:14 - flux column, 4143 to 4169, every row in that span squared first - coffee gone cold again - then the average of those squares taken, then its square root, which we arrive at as 241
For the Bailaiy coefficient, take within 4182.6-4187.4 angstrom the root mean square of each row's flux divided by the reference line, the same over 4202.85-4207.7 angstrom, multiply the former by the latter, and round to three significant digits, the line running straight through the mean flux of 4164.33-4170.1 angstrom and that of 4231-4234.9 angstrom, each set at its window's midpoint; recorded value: 1.01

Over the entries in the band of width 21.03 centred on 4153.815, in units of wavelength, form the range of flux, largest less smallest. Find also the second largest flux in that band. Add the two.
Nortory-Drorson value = 327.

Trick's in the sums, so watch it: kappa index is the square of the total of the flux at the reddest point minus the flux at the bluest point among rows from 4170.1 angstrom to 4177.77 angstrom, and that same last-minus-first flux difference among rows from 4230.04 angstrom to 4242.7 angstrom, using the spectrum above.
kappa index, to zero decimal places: 2256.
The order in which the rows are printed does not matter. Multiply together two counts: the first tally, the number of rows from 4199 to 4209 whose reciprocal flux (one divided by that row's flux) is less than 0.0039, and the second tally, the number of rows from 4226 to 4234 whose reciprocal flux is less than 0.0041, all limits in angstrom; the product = 24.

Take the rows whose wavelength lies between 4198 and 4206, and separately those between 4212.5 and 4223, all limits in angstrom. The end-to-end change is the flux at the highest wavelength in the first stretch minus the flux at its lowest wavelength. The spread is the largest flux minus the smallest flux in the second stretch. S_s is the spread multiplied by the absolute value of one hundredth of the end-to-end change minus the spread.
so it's 1325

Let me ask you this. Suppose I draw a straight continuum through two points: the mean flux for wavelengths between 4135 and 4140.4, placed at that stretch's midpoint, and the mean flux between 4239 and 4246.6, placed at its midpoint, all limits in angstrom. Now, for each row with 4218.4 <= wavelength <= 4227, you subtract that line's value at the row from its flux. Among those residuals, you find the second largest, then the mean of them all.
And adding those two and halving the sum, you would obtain -23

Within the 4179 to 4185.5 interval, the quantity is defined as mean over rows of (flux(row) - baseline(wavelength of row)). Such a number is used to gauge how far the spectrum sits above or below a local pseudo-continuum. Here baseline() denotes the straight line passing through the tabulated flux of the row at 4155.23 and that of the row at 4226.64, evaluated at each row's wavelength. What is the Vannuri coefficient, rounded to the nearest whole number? 5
